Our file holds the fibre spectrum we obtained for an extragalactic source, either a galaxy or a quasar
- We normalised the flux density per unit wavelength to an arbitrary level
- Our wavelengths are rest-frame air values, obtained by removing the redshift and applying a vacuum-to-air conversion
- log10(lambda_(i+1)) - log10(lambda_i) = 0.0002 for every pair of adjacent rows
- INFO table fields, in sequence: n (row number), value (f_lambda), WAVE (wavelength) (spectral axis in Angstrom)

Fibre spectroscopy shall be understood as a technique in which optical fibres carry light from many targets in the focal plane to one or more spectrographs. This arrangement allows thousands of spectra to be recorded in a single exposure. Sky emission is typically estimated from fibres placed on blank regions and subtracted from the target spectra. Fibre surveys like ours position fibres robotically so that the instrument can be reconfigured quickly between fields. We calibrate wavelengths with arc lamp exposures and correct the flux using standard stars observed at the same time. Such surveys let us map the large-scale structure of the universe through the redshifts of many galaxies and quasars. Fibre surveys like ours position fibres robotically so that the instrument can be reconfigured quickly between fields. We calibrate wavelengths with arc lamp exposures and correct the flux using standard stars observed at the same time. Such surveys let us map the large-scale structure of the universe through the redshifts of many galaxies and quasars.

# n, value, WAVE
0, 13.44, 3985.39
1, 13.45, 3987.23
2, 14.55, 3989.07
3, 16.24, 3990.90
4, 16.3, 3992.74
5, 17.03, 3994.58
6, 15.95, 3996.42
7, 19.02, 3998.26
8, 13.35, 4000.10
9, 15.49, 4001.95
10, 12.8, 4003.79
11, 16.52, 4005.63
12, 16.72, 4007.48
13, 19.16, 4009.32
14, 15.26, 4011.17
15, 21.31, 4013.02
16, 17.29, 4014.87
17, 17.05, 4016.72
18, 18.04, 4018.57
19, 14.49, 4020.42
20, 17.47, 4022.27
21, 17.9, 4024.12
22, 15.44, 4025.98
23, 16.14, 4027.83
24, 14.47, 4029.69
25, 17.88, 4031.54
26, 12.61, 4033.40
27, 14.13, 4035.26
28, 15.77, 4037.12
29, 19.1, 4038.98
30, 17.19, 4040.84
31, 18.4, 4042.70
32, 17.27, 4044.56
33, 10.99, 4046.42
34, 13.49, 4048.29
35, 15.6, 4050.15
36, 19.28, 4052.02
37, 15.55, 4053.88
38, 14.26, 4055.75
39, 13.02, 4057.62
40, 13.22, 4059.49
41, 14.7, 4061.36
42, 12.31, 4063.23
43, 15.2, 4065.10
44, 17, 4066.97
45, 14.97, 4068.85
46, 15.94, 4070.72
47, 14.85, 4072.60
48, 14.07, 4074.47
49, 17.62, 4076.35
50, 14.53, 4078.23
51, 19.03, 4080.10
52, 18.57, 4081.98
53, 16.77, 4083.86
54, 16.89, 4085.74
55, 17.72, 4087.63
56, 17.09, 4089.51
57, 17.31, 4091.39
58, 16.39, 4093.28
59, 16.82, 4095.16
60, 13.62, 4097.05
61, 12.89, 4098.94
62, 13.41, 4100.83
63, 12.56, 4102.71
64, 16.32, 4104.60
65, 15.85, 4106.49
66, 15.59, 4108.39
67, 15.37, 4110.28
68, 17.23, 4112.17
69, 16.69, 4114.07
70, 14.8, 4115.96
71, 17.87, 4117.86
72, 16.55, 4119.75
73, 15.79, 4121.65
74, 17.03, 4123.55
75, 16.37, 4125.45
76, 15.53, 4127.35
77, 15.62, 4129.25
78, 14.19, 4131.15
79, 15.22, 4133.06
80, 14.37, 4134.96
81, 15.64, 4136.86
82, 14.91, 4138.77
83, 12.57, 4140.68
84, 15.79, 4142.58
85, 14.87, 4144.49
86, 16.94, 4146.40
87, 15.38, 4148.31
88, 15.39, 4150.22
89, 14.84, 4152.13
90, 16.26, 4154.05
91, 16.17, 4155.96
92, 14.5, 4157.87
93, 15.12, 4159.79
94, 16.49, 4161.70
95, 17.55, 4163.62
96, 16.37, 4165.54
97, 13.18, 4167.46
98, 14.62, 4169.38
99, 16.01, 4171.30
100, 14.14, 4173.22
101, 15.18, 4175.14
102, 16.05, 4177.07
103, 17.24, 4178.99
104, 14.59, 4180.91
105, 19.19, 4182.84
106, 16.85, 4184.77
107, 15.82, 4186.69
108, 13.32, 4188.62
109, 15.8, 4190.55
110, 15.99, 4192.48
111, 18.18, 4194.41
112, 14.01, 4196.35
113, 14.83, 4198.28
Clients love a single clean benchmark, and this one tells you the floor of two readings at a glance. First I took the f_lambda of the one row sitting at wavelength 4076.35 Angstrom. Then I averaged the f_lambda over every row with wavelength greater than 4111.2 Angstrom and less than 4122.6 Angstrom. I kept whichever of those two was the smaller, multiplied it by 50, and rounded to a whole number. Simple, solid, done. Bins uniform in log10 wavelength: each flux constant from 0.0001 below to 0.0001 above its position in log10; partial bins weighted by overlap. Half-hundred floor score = 824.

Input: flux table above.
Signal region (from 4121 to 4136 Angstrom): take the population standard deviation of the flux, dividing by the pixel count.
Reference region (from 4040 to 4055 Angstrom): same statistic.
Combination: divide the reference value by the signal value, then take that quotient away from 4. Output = 1.1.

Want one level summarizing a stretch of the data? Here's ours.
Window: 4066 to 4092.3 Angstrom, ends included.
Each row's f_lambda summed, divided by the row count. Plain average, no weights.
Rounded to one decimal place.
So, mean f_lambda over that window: 16.6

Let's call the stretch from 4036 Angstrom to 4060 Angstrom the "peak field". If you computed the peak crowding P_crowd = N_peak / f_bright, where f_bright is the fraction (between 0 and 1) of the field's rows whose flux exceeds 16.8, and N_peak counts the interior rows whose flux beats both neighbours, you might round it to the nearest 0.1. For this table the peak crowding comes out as 7.8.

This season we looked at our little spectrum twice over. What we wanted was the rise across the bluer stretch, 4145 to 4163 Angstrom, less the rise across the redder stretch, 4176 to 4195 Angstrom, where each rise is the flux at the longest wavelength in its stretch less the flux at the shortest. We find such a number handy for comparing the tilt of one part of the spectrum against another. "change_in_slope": -2.6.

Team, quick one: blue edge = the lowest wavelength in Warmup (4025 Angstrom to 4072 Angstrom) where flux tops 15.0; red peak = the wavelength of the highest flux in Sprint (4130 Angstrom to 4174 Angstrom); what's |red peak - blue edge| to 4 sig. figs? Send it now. 137.6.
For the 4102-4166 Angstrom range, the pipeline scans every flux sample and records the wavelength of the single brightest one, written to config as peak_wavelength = 4117.86 Angstrom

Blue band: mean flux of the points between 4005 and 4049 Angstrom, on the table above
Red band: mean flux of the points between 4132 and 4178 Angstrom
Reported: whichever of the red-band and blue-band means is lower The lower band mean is 15.3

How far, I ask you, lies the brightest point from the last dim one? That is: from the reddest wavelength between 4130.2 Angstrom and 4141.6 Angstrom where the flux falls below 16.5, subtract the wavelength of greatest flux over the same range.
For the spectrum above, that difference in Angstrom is 3.8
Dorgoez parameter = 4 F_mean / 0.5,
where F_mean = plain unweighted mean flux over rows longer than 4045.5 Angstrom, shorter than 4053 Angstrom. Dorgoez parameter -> 119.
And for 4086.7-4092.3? 139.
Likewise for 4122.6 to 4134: 125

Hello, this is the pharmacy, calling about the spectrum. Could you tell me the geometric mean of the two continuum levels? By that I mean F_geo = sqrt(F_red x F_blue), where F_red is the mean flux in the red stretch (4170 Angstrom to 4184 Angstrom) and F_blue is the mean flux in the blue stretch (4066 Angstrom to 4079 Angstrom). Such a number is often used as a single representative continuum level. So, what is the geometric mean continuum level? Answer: 15.8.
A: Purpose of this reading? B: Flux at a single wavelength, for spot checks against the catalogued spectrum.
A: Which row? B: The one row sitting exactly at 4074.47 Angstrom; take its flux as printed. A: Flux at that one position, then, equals 14.07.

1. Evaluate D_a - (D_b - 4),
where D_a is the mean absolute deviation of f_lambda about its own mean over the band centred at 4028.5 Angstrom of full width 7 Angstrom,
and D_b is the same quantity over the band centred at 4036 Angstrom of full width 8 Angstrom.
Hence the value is 3.0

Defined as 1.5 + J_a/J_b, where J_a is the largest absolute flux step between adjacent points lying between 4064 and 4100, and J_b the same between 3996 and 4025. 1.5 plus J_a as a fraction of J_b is 2.2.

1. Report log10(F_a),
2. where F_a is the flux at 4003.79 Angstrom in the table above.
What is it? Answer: 1.11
